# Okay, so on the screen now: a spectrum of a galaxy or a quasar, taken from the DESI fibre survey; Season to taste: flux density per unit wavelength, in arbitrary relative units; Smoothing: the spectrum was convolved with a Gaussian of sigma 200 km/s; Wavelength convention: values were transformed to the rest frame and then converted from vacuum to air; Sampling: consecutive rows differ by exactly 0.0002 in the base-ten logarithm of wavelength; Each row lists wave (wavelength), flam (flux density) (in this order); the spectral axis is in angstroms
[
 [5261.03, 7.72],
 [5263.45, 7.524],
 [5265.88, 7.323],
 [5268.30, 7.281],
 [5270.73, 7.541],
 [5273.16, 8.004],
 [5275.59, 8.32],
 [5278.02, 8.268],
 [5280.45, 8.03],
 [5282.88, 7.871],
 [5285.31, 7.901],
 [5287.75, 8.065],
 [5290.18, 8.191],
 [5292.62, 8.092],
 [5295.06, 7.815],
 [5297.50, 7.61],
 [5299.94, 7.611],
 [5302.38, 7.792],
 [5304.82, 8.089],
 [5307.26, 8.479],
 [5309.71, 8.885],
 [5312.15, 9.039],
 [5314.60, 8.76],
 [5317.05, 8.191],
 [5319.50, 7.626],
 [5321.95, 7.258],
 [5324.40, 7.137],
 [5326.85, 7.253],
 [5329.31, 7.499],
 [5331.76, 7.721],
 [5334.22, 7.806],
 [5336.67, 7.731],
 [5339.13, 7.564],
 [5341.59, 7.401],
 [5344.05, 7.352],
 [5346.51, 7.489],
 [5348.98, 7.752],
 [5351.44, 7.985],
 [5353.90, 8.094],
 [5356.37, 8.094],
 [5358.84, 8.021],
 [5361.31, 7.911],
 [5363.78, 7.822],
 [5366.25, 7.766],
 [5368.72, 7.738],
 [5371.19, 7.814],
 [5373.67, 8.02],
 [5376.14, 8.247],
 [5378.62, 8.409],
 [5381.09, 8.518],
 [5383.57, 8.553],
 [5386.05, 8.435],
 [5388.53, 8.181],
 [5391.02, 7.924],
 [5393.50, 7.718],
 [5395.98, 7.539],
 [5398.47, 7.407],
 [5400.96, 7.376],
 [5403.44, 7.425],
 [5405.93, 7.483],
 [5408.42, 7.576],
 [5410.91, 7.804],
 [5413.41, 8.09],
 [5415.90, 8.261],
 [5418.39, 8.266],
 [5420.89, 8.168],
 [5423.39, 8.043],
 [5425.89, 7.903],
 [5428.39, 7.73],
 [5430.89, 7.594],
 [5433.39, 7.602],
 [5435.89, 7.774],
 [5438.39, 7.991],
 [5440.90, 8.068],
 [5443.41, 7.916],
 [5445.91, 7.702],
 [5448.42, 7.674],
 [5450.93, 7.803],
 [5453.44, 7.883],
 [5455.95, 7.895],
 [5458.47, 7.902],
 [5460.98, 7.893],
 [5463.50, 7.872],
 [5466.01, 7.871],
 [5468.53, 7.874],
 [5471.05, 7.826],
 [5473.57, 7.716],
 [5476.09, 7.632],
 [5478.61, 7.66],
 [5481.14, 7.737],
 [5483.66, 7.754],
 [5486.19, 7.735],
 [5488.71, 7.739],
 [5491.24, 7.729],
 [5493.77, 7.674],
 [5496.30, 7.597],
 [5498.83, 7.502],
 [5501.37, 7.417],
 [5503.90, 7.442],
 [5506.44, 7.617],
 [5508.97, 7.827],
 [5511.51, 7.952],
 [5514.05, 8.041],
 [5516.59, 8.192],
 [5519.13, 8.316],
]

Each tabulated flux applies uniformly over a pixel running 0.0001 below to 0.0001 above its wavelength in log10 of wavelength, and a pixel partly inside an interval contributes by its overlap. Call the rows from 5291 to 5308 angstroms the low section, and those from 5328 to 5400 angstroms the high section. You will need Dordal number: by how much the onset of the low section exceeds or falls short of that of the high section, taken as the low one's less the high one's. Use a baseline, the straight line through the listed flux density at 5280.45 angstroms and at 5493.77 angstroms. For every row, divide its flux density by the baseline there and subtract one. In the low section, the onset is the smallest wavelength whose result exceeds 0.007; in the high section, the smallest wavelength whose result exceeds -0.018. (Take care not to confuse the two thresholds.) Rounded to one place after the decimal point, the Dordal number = -41.6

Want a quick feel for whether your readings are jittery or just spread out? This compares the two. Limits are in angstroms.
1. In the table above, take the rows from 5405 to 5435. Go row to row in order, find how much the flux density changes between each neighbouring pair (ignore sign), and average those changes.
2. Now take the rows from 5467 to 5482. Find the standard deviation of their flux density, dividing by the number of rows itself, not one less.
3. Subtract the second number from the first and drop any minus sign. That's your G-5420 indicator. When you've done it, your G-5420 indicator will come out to 0.05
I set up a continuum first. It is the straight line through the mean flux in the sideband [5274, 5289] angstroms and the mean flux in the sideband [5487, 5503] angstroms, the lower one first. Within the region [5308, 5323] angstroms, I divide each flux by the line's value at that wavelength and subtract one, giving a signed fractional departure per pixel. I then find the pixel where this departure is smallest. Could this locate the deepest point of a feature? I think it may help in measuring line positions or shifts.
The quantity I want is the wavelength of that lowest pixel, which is 5321.95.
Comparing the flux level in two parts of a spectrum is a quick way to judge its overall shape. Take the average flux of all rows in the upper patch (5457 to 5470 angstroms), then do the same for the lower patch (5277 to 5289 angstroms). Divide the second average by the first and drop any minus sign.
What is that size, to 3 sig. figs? 1.02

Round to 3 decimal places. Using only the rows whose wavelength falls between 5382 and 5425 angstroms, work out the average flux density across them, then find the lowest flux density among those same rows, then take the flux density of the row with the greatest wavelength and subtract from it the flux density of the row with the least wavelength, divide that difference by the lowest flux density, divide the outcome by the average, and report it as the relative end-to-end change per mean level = -0.009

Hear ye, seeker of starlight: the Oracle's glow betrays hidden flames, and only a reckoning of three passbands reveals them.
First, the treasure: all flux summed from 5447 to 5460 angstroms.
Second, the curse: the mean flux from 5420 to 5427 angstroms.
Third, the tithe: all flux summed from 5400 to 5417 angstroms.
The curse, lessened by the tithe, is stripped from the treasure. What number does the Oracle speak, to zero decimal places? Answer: 85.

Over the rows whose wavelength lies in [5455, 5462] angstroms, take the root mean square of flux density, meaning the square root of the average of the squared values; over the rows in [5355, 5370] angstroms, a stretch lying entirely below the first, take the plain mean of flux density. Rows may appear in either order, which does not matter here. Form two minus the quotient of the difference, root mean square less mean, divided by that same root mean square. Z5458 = 2.00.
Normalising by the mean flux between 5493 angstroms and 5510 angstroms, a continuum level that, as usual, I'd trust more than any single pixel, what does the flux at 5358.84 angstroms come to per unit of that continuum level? 1.06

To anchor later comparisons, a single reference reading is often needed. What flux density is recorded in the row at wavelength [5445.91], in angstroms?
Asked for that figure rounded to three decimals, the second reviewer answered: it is 7.702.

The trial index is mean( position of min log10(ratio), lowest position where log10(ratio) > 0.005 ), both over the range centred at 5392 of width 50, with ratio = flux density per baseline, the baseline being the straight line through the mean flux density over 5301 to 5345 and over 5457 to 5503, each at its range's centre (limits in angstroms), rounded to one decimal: 5387.3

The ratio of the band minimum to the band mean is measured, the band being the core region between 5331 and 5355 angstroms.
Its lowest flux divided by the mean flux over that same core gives 0.956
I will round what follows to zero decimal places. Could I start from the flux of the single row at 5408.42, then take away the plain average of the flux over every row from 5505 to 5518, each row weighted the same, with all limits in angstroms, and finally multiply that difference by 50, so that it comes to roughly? -17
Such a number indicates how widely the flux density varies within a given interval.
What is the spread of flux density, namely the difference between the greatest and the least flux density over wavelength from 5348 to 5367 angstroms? 0.34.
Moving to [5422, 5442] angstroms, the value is 0.47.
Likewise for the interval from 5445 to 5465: 0.23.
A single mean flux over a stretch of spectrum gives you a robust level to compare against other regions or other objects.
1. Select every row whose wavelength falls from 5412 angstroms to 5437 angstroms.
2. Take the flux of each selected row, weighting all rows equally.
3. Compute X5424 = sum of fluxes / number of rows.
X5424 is 7.94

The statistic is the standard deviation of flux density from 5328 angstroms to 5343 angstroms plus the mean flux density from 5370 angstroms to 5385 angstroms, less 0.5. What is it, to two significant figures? 7.9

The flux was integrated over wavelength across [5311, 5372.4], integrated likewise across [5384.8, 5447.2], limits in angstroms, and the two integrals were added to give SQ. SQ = 968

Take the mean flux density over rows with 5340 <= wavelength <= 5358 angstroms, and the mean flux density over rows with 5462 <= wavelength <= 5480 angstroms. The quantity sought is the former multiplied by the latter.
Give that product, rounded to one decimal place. 60.2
